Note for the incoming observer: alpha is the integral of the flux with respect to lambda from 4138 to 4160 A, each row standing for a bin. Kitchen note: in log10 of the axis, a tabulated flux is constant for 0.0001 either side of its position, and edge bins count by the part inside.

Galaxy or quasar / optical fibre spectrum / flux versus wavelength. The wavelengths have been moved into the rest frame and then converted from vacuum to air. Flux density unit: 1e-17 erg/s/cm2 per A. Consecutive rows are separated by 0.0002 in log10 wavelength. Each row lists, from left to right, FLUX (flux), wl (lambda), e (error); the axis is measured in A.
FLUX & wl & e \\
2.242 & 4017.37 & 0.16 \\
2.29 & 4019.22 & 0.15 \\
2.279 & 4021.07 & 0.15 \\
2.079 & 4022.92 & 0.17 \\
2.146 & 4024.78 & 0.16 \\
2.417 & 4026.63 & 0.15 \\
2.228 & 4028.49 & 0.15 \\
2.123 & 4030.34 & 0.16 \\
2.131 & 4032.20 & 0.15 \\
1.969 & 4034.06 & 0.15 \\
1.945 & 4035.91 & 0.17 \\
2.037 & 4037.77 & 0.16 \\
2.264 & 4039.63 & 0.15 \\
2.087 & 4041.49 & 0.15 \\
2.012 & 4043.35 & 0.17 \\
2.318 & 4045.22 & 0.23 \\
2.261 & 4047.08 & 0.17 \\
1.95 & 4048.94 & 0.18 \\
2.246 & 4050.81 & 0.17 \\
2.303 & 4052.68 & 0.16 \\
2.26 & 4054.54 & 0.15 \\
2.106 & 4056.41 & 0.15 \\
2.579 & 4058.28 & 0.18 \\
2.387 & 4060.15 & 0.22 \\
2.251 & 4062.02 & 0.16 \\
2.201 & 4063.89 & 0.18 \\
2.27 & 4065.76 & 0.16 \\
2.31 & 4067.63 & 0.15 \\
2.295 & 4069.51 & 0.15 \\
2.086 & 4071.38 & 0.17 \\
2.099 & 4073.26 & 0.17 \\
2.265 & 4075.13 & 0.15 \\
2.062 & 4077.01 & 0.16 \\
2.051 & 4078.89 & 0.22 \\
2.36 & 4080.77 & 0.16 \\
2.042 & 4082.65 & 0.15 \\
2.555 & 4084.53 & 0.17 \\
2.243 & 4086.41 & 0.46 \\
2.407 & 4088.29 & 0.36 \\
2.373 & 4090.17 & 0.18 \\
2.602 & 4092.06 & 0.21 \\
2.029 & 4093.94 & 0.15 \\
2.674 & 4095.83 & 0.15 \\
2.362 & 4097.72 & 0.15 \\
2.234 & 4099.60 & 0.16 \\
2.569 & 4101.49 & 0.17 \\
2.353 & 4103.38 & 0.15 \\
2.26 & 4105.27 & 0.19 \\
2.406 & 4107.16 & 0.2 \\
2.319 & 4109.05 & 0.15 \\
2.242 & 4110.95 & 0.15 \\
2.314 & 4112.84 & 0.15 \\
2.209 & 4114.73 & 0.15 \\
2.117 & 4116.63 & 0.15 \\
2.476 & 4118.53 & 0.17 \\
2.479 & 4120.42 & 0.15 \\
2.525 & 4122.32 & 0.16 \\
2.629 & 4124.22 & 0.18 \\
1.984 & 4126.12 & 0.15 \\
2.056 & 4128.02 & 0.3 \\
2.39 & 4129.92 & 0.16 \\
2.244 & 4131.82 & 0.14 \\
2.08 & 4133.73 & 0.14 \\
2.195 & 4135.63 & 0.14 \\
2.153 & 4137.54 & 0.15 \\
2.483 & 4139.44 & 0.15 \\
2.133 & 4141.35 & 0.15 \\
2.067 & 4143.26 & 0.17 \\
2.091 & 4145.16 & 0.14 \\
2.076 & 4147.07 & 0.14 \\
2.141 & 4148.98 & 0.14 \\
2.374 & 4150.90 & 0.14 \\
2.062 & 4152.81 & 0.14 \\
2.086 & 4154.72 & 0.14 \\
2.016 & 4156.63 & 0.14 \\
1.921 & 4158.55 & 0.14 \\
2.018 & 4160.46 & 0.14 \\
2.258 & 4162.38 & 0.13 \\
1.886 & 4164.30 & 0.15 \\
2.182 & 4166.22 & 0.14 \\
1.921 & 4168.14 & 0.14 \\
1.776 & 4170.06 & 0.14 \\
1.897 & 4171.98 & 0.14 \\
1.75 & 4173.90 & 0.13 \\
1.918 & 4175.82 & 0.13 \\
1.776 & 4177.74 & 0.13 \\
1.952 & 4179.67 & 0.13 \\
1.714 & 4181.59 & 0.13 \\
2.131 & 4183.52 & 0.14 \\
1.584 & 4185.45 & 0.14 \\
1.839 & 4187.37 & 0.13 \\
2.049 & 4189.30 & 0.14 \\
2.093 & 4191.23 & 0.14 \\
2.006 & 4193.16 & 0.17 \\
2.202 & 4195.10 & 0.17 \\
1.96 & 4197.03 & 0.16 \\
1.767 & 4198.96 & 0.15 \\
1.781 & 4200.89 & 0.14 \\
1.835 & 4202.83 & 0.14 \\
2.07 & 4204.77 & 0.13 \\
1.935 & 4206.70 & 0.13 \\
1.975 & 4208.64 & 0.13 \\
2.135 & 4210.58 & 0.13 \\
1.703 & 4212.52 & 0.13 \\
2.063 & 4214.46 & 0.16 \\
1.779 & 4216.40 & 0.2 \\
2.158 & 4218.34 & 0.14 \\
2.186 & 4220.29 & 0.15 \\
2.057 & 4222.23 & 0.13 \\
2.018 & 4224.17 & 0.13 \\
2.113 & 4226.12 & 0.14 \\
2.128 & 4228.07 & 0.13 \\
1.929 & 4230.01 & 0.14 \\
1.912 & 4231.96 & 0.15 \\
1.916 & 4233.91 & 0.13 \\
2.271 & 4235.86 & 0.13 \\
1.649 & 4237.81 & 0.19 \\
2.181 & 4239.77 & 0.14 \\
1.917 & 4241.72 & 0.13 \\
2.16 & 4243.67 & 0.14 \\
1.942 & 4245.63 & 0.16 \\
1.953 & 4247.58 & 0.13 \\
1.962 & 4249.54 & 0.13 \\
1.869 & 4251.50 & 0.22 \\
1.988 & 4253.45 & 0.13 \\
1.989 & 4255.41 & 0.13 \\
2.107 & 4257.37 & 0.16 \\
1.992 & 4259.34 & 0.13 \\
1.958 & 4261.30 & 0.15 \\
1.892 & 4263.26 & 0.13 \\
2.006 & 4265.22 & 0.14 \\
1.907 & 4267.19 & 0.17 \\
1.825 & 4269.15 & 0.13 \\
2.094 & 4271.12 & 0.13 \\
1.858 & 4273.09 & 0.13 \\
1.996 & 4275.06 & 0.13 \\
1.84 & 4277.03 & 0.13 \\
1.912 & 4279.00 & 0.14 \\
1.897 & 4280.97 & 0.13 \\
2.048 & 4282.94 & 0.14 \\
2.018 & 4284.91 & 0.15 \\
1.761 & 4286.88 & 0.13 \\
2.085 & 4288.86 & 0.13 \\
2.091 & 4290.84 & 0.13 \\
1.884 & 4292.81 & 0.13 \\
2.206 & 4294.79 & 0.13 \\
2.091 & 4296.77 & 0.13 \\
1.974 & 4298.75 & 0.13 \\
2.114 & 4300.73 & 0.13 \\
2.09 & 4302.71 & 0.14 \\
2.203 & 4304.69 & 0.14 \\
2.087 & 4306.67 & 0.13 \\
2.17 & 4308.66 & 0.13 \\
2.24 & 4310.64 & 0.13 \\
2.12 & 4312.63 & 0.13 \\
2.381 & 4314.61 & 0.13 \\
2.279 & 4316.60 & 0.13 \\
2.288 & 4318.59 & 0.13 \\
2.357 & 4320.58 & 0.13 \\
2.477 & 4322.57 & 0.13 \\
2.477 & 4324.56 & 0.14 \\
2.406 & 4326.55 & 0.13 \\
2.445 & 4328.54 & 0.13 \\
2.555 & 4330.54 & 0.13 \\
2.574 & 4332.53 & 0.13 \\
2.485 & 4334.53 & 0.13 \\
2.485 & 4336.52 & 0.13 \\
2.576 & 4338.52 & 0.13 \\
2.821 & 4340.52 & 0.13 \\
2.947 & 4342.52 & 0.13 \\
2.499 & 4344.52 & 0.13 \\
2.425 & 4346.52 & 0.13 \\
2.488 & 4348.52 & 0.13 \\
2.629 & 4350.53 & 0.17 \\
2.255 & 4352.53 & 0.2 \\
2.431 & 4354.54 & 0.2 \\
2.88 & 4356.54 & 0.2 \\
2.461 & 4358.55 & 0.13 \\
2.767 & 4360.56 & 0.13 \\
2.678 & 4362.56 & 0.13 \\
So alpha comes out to 47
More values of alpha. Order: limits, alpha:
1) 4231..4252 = 42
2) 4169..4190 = 39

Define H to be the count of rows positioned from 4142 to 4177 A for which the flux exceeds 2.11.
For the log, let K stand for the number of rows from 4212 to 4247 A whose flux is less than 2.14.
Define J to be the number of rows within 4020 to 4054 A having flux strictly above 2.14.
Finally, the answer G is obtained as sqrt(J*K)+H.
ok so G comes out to 15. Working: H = 4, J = 9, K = 13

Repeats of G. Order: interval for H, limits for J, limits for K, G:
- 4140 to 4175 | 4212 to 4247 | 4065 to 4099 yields 10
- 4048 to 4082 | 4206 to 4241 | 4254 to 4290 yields 20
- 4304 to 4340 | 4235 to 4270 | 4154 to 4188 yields 24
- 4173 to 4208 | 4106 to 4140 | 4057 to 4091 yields 10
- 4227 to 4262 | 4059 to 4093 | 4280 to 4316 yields 17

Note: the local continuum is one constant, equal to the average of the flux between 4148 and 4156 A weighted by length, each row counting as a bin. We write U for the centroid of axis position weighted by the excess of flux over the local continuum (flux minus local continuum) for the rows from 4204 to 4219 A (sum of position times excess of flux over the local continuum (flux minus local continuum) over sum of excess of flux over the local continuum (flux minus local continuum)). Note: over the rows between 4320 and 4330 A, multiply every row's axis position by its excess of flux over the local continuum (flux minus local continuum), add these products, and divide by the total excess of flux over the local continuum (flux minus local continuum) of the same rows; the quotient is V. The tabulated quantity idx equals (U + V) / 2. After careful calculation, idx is 4268.2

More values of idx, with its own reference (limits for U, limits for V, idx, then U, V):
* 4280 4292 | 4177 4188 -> 4233.9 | 4285.1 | 4182.7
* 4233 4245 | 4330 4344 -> 4287.8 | 4238.0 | 4337.6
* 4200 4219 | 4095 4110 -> 4154.9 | 4208.5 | 4101.2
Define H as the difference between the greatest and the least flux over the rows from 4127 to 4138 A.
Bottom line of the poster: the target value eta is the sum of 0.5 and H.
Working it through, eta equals 0.83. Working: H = 0.33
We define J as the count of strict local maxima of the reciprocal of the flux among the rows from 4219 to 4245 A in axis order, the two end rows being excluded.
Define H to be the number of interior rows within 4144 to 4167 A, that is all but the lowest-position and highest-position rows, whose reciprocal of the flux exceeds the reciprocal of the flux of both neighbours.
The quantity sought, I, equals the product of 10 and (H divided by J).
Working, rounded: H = 4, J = 4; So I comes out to 10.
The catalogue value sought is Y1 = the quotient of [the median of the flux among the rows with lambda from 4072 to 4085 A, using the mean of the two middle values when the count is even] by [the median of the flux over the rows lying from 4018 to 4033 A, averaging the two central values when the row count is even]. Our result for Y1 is 0.96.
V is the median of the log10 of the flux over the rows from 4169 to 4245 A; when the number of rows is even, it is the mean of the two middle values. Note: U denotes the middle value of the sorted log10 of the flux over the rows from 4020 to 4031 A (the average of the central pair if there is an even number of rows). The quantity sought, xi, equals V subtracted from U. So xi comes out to 0.05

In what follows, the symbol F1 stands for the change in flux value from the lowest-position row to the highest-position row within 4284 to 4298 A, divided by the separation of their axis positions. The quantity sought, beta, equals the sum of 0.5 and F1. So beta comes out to 0.506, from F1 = 0.006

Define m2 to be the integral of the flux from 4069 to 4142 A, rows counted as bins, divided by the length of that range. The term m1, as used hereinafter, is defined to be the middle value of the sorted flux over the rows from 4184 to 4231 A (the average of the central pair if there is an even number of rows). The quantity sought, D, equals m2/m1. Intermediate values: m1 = 2.01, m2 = 2.29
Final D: 1.14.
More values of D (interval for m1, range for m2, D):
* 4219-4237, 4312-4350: 1.21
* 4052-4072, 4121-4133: 1.02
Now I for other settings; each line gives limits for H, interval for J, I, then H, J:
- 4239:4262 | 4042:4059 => 15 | 3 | 2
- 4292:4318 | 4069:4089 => 10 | 4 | 4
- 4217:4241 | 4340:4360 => 15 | 3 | 2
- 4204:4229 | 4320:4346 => 40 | 4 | 1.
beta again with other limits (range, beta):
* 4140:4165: 0.489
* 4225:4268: 0.495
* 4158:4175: 0.489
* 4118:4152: 0.497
